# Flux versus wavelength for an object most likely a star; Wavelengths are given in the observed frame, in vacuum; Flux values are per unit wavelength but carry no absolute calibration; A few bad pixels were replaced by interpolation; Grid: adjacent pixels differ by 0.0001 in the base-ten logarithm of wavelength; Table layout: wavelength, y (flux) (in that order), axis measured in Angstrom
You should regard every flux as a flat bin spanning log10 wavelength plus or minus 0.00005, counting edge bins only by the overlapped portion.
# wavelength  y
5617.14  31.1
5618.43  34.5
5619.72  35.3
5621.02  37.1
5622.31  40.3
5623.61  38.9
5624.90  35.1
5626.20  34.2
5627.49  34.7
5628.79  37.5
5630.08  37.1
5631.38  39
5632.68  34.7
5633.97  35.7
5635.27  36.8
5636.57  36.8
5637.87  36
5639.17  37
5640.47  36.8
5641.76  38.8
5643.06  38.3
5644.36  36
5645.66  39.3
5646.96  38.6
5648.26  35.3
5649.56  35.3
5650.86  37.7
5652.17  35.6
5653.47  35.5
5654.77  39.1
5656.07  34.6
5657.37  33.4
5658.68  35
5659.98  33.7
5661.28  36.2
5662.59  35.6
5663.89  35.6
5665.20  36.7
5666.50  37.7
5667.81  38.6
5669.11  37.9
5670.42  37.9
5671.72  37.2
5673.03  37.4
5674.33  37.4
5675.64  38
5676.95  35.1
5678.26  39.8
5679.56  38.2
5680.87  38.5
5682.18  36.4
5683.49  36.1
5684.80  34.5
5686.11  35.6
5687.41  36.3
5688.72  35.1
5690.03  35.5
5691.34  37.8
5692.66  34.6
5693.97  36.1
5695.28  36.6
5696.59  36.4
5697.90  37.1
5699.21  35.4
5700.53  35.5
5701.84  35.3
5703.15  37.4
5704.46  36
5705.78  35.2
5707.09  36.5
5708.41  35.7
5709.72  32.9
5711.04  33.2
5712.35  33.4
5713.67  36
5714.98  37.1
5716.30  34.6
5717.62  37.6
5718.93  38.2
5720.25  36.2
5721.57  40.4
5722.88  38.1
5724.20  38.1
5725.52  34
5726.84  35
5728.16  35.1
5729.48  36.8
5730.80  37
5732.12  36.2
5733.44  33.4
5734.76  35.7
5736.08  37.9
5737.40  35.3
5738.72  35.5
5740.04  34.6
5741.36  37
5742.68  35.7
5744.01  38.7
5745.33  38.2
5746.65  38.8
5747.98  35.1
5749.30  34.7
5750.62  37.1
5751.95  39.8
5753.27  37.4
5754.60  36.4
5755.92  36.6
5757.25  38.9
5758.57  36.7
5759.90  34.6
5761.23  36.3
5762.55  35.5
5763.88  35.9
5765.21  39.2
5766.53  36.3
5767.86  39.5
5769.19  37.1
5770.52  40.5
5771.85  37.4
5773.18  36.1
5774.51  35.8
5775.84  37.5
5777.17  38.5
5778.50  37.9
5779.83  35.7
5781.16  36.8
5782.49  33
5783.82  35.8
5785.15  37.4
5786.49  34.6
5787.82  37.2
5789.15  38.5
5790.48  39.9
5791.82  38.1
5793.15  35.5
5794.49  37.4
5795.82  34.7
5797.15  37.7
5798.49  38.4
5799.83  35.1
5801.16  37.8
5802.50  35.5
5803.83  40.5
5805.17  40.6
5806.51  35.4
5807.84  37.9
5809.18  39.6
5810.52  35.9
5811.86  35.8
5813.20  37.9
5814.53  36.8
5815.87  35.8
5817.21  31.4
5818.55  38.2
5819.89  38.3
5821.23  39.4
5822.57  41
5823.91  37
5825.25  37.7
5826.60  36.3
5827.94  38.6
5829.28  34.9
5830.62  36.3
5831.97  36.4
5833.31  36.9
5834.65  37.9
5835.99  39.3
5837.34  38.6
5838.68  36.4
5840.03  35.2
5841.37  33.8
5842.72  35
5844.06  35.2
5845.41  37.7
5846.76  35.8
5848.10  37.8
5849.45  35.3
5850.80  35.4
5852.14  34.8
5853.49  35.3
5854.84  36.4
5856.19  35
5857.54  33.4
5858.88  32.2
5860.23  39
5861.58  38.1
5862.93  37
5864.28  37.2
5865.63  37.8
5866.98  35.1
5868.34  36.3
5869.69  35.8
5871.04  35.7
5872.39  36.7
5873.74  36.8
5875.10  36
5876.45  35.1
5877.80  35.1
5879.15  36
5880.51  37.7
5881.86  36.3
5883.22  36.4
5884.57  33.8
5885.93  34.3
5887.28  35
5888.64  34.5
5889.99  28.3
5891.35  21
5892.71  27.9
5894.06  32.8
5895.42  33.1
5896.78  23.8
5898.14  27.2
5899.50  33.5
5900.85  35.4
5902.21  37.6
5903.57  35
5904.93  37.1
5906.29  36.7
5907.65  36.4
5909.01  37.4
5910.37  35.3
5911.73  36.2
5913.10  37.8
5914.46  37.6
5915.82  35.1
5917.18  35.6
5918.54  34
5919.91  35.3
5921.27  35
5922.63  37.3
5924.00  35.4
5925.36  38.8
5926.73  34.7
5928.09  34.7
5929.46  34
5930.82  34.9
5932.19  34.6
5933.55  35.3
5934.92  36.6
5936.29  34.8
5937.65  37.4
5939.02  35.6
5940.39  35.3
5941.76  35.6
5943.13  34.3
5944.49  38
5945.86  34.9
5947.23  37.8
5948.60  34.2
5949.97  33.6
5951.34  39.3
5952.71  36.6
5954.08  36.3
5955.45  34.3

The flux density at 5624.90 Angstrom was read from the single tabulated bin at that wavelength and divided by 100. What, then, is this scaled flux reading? 0.3510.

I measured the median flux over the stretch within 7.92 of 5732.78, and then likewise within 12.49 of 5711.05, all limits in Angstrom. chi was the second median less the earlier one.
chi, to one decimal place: 0.6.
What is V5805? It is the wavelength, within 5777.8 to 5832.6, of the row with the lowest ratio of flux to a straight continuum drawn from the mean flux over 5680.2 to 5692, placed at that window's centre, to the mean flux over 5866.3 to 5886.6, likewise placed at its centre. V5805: 5817.21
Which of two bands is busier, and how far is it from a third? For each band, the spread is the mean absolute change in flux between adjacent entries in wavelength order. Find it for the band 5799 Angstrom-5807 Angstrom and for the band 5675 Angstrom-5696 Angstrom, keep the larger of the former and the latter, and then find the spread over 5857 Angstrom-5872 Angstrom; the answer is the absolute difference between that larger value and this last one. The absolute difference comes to 1.5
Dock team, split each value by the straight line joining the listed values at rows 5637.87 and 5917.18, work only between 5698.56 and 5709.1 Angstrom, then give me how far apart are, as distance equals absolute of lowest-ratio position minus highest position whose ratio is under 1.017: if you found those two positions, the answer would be 2.6 Angstrom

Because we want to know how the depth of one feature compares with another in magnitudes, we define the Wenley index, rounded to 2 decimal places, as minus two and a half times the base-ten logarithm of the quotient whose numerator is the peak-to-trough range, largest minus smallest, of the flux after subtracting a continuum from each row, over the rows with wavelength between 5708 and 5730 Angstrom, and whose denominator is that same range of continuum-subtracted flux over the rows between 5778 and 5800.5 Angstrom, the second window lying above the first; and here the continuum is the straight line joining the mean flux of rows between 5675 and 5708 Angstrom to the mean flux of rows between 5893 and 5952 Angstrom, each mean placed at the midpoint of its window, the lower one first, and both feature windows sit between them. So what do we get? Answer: -0.09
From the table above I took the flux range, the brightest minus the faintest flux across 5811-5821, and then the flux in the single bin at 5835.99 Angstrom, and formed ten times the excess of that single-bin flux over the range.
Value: 324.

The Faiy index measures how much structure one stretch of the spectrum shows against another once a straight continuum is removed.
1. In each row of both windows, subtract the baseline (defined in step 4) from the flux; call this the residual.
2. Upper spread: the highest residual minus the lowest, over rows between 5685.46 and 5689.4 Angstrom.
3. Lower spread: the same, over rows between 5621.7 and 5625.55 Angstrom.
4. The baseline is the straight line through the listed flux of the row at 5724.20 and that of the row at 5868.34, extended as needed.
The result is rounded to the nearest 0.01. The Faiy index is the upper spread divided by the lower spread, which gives 0.23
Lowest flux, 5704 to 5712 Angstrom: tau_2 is 32.9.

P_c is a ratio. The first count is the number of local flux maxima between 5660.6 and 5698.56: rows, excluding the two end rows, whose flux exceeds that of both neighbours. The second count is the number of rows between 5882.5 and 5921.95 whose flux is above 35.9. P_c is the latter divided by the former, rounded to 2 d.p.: 1.29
